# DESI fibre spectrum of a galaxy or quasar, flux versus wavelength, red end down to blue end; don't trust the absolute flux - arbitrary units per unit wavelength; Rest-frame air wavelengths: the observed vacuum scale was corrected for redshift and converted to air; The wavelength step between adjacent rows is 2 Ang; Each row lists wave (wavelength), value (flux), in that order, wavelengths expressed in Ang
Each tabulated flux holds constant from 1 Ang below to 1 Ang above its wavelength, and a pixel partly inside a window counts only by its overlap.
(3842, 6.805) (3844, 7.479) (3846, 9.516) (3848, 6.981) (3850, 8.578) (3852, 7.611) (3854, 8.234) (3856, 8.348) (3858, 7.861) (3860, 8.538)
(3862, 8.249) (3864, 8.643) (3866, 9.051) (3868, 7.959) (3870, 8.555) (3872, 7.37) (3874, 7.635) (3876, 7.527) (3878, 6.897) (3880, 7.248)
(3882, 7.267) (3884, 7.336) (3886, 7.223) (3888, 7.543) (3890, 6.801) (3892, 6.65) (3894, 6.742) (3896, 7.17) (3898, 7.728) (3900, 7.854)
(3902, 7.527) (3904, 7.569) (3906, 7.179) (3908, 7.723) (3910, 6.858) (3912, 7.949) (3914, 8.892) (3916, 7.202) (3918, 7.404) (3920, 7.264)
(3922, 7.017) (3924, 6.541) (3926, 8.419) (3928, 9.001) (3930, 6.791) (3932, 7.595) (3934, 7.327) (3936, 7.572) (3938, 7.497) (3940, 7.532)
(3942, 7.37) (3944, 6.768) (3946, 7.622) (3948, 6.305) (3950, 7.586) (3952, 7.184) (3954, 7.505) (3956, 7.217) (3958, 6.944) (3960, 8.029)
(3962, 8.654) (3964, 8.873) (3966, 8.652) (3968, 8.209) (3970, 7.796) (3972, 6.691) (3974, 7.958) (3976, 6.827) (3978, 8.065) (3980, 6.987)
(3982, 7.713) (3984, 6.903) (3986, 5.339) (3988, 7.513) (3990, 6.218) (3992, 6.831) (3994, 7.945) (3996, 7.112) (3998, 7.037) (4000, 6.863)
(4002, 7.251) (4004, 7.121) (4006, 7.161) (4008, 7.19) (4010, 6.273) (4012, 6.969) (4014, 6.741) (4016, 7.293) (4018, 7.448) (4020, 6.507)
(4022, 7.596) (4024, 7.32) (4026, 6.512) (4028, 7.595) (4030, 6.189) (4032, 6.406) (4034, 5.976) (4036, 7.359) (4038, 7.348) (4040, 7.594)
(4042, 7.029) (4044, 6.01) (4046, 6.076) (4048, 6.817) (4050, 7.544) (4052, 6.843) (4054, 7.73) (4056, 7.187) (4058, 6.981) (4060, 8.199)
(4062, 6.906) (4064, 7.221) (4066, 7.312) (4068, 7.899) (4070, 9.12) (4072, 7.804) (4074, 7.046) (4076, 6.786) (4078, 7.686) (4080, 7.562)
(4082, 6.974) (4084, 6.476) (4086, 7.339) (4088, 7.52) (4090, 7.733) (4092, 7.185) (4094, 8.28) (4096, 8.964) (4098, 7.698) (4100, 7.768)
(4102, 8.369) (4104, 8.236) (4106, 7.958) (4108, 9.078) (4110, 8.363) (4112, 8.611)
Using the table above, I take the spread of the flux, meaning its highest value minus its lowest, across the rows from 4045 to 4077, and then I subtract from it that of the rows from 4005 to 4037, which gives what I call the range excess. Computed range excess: 1.4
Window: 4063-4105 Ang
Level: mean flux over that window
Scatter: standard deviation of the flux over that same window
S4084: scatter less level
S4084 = -7.0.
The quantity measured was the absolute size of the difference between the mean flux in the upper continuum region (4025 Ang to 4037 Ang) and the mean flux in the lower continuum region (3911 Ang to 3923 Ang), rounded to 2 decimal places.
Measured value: 0.95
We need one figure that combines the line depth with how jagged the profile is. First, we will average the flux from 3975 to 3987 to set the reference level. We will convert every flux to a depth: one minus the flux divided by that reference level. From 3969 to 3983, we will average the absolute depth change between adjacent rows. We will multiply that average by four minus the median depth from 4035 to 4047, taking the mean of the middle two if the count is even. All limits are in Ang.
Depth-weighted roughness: 0.63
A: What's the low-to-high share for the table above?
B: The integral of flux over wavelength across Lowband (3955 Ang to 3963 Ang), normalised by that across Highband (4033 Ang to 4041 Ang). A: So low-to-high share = 1.09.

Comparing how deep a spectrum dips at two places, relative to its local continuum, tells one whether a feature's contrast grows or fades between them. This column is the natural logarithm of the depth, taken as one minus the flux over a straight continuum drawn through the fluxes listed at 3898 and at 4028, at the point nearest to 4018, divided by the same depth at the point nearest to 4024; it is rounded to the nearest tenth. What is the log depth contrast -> -0.6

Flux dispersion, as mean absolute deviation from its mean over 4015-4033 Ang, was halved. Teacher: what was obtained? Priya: 0.26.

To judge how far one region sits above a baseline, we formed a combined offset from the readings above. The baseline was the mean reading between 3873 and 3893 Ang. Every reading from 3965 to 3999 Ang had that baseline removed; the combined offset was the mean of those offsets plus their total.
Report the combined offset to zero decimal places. 1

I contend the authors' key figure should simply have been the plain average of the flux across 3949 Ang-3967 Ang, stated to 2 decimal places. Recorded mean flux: 7.85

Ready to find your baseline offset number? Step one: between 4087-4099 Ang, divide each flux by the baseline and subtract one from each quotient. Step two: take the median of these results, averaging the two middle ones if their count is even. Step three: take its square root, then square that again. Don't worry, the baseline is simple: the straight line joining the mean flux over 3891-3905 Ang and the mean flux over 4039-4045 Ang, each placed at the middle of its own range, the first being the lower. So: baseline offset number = 0.15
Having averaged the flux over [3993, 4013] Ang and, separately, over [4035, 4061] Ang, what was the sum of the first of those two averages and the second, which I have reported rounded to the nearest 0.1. 14.2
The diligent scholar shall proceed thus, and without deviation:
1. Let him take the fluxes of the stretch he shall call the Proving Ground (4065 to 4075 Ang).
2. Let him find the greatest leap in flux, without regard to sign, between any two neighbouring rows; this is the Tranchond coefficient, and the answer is 1.32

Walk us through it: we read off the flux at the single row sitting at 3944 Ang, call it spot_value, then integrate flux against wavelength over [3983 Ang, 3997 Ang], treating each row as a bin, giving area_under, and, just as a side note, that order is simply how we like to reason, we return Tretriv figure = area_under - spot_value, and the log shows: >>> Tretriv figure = 89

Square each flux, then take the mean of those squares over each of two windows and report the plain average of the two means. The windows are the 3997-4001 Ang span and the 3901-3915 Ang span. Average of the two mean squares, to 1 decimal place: 53.8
